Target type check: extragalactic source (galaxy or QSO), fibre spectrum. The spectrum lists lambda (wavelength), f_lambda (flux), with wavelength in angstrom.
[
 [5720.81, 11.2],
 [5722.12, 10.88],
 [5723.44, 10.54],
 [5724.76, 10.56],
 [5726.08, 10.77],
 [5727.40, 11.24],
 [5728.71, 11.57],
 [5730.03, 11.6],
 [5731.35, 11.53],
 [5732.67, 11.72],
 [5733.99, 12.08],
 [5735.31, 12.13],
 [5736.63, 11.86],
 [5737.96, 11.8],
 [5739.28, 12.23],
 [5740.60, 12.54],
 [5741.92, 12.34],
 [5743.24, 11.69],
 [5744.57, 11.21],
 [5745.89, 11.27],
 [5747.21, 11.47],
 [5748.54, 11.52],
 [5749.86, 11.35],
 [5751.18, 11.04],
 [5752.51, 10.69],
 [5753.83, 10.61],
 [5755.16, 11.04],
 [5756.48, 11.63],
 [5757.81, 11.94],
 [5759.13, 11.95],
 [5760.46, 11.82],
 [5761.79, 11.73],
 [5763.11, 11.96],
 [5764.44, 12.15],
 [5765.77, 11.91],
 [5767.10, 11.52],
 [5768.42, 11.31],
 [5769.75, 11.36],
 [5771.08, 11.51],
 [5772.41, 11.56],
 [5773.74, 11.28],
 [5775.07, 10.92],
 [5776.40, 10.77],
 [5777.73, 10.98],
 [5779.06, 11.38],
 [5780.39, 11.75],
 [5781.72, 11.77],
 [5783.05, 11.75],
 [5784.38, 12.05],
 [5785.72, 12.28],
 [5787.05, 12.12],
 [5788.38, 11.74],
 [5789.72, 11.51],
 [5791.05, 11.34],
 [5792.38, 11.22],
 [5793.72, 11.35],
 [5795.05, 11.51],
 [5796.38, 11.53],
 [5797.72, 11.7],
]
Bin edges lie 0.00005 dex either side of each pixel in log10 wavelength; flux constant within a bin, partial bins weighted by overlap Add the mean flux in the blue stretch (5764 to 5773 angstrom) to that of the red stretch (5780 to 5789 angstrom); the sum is 23.5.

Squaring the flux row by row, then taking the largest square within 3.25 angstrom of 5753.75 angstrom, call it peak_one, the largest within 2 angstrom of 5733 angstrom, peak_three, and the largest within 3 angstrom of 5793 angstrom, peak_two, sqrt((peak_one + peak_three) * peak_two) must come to 193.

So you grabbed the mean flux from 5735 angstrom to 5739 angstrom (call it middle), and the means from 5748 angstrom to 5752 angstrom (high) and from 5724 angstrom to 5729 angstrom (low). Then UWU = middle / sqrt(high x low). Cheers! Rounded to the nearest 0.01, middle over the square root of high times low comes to 1.07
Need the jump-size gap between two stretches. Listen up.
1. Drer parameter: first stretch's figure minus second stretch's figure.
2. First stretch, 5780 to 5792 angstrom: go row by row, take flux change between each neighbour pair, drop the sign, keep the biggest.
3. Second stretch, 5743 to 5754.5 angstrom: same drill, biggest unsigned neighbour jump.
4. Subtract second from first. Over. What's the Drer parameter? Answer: -0.10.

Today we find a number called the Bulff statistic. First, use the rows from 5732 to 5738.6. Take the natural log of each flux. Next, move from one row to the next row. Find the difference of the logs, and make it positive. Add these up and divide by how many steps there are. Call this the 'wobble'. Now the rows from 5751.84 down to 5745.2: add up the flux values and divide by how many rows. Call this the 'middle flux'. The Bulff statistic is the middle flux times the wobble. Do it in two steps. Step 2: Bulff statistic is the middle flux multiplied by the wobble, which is 0.18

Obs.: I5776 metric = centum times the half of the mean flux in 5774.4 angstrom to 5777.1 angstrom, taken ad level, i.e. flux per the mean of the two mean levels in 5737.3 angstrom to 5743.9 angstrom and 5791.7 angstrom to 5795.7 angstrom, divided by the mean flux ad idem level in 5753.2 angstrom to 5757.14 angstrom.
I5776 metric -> 48.9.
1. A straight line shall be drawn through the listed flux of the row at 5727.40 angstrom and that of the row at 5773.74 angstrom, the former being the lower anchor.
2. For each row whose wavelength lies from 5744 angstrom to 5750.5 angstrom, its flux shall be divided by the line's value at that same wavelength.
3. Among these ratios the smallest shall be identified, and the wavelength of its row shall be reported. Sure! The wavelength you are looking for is 5744.57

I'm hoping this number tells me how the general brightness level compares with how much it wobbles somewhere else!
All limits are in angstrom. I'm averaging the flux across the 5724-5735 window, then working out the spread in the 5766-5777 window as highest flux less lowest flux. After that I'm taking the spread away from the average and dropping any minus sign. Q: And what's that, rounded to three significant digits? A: 10.6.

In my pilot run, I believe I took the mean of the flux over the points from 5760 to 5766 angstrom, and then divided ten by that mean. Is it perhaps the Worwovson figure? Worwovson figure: 0.839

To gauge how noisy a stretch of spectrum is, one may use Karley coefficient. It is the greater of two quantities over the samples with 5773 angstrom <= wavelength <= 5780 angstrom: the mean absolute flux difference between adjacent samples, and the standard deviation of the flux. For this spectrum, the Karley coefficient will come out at 0.280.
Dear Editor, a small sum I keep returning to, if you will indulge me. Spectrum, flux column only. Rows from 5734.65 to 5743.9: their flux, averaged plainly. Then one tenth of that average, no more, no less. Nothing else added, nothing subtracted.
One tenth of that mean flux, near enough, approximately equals 1.21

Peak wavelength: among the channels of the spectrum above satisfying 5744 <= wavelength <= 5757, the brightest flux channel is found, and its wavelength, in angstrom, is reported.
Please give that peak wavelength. 5756.48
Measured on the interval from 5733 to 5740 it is 5739.28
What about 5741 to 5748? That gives 5741.92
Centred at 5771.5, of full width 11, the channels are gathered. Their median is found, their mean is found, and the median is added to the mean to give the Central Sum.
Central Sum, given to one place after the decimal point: 22.6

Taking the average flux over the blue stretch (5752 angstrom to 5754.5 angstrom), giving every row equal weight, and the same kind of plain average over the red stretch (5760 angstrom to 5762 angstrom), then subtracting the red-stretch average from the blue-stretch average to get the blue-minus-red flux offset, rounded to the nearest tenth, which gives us -1.1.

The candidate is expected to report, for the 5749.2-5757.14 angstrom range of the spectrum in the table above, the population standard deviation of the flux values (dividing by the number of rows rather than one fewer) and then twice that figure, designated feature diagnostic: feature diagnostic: 0.7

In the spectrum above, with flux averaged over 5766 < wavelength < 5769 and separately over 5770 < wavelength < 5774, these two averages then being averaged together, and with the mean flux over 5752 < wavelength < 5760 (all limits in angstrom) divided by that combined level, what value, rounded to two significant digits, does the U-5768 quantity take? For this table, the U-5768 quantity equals 0.99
